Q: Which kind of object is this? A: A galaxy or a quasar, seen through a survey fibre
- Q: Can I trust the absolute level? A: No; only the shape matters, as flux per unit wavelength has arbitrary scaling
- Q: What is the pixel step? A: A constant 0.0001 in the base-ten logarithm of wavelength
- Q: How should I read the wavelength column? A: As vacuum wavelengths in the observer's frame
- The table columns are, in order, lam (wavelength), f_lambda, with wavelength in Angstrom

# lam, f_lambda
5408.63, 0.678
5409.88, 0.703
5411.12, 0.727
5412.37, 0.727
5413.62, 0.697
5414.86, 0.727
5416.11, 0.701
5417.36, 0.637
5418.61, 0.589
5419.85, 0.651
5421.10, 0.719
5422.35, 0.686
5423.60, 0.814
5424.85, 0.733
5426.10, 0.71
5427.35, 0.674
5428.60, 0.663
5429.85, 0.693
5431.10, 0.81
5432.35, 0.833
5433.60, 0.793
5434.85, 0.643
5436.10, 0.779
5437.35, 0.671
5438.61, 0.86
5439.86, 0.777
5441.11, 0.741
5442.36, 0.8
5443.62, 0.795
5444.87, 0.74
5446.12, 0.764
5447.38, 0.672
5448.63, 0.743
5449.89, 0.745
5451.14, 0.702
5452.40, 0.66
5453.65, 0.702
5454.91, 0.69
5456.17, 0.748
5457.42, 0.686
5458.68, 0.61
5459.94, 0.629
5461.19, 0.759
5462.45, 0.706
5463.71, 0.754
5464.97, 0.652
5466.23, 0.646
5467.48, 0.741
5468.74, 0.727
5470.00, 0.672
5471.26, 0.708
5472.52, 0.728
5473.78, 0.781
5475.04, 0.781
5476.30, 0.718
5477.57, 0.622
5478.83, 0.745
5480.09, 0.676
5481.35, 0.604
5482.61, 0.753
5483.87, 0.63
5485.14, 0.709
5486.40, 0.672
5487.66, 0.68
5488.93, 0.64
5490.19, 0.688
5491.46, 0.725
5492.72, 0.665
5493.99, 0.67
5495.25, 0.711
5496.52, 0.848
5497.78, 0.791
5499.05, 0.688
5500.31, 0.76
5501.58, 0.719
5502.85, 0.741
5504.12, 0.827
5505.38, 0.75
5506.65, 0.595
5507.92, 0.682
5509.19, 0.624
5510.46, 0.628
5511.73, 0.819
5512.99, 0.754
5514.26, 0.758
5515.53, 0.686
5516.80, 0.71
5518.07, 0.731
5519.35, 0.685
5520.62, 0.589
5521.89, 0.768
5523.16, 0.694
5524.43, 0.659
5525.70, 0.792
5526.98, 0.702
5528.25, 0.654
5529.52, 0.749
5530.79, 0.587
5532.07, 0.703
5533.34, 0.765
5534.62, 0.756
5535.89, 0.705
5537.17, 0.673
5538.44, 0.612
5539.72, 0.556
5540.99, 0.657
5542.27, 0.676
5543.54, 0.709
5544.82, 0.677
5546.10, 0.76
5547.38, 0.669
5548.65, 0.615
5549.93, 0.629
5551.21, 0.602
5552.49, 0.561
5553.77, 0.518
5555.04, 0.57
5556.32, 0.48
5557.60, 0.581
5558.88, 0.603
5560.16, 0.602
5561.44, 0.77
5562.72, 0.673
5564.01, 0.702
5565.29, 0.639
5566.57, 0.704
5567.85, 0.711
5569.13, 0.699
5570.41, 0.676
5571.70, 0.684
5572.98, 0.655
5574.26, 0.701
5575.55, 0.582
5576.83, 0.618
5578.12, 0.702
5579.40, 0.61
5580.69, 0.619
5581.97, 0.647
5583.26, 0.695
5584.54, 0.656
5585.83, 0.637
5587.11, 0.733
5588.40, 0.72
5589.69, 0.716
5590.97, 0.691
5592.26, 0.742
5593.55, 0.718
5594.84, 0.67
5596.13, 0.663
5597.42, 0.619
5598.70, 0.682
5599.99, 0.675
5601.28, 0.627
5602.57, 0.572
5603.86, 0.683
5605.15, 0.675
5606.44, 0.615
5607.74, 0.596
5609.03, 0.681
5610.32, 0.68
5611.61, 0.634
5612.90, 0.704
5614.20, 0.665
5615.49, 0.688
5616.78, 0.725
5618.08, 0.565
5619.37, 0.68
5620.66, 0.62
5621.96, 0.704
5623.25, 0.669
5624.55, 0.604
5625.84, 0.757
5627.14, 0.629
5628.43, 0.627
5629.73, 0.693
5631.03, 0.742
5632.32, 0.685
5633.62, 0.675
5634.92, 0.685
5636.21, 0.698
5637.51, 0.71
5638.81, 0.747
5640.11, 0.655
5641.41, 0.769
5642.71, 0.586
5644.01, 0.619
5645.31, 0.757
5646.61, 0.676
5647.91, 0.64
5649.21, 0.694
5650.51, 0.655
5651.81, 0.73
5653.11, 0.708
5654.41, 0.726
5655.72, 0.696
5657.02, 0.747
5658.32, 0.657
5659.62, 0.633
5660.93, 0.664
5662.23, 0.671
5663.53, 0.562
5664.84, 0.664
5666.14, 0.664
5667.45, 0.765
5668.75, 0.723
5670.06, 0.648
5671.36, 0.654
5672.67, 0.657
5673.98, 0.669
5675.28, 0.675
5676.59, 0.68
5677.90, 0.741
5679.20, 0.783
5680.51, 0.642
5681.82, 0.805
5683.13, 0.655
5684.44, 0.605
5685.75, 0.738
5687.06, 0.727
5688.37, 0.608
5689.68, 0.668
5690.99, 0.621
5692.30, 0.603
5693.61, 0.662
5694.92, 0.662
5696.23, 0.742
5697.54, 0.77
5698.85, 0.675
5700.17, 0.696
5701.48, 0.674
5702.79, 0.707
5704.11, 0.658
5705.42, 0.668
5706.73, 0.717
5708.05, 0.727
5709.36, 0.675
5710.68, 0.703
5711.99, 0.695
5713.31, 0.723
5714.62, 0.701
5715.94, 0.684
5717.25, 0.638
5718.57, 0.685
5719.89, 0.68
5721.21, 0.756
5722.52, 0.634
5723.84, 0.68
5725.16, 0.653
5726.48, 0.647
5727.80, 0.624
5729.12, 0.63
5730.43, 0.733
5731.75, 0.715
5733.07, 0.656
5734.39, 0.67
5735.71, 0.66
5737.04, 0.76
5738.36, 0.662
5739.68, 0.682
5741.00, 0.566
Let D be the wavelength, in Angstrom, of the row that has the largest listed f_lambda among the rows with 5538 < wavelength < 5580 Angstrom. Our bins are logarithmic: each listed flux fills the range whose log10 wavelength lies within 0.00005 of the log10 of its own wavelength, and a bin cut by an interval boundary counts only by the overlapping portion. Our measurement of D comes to 5561.44 Angstrom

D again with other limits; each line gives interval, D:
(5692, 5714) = 5697.54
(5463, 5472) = 5463.71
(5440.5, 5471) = 5442.36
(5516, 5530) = 5525.70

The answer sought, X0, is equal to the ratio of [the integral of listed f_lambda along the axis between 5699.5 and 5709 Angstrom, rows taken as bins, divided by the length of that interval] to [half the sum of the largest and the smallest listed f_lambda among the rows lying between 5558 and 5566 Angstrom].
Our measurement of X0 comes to 1.01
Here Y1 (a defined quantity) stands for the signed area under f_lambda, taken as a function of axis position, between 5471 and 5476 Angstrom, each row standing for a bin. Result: 3.75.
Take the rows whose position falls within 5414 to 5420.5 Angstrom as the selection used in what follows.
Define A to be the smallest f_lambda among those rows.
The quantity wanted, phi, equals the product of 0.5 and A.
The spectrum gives 0.29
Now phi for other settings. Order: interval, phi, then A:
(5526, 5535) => 0.29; 0.587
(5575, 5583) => 0.29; 0.582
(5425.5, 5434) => 0.33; 0.663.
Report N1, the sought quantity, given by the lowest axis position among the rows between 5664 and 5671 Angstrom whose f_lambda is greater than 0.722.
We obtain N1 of 5667.45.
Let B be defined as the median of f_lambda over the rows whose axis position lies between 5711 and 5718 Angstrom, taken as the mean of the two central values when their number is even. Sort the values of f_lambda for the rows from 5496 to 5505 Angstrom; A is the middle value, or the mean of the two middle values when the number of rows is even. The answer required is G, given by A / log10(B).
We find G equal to -4.81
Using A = 0.76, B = 0.695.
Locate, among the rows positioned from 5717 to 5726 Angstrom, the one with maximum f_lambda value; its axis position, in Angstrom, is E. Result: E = 5721.21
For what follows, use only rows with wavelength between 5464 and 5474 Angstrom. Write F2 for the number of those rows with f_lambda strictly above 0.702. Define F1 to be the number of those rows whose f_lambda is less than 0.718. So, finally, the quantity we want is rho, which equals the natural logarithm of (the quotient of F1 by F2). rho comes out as -0.2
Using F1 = 4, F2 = 5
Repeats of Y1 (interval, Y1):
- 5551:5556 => 2.77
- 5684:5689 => 3.36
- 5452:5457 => 3.51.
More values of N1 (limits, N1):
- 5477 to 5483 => 5478.83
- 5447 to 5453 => 5448.63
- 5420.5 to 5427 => 5423.60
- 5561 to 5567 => 5561.44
